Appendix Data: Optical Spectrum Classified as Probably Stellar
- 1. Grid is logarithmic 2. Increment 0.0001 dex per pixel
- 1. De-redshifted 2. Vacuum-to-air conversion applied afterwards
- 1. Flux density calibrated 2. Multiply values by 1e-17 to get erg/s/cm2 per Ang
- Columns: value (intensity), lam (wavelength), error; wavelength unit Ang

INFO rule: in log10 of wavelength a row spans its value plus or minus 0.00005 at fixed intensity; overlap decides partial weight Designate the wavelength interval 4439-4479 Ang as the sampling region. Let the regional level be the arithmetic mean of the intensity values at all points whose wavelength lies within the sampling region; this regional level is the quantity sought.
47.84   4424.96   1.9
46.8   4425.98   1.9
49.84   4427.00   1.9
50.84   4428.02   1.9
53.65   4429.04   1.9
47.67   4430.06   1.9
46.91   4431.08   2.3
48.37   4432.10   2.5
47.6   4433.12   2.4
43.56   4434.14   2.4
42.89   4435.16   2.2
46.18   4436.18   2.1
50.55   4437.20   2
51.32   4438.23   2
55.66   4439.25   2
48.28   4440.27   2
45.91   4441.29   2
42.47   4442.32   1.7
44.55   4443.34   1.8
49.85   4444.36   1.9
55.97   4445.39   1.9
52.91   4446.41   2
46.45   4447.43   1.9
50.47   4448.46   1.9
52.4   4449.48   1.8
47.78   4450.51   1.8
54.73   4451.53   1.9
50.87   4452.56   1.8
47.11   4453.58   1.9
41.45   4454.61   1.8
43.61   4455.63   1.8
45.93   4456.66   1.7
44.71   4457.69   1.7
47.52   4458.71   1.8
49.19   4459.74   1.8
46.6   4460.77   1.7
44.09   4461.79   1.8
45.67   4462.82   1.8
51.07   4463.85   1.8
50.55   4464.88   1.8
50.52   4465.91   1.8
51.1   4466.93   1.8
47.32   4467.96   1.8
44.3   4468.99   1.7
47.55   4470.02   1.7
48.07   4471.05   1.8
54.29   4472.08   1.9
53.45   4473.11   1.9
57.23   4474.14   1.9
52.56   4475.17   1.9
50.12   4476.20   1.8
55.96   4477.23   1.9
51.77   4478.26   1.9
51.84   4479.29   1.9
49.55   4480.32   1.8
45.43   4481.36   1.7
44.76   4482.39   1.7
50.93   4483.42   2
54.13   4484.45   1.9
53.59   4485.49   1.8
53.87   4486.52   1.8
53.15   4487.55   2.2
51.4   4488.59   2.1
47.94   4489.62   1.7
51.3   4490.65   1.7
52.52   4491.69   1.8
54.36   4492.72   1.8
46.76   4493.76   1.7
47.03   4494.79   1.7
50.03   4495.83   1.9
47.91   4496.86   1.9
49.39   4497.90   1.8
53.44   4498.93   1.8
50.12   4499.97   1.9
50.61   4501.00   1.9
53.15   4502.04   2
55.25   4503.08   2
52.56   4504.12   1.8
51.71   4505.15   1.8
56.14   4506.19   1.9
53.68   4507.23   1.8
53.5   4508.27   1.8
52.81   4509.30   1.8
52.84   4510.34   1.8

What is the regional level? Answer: 49.2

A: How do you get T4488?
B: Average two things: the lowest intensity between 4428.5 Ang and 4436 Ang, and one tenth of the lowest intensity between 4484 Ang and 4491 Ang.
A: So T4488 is 23.8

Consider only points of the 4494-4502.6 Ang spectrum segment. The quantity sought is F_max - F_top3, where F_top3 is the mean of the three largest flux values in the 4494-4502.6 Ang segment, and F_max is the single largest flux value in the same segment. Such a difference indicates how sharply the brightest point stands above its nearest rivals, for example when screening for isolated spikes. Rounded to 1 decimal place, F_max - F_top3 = 1.0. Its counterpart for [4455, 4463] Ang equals 1.4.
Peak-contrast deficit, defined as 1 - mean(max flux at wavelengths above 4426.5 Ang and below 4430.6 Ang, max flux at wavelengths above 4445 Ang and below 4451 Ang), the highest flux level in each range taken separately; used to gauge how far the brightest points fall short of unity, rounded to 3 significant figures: -53.8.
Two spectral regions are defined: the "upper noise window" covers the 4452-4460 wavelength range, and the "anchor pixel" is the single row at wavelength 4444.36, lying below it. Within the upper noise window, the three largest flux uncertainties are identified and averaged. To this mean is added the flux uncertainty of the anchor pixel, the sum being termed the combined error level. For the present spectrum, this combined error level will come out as 3.73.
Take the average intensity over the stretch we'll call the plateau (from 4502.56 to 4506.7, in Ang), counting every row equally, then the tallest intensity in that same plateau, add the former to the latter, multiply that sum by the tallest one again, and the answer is 6178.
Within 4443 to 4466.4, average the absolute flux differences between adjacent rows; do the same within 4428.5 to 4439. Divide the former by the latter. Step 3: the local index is 1.4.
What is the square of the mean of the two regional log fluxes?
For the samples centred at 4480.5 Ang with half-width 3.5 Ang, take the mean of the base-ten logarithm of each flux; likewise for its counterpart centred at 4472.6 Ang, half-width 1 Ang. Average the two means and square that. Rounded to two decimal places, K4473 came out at 2.94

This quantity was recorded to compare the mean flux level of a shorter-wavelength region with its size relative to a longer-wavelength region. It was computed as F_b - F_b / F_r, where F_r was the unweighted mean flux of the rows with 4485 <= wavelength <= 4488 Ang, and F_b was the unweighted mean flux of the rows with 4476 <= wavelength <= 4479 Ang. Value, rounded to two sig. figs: 52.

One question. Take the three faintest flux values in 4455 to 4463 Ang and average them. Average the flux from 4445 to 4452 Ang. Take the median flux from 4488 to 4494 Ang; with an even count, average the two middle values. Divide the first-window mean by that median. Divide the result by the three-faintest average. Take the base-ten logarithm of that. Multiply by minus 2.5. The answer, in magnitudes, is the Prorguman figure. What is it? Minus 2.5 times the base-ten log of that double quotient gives 4.11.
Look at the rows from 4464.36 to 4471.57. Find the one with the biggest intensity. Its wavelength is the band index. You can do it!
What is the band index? 4466.93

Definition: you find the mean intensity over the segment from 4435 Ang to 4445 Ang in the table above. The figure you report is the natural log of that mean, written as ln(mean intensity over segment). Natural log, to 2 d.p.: 3.87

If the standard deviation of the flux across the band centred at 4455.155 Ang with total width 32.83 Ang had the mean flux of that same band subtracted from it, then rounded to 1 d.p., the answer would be -44.6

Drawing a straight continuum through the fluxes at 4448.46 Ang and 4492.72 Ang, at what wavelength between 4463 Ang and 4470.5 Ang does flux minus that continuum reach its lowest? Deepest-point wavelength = 4468.99 Ang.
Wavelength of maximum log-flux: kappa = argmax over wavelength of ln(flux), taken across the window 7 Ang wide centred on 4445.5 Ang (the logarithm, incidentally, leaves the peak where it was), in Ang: 4445.39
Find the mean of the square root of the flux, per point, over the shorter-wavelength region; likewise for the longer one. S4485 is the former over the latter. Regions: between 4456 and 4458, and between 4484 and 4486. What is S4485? 0.92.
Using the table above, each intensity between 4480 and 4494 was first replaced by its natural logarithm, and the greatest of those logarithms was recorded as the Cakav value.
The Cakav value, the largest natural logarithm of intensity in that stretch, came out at 4.00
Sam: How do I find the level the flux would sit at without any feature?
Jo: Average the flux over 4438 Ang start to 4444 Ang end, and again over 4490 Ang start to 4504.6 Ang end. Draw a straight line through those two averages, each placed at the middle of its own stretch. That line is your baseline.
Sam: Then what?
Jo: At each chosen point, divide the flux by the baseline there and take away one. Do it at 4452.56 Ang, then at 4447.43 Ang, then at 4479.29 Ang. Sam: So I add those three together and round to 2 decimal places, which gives 0.04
